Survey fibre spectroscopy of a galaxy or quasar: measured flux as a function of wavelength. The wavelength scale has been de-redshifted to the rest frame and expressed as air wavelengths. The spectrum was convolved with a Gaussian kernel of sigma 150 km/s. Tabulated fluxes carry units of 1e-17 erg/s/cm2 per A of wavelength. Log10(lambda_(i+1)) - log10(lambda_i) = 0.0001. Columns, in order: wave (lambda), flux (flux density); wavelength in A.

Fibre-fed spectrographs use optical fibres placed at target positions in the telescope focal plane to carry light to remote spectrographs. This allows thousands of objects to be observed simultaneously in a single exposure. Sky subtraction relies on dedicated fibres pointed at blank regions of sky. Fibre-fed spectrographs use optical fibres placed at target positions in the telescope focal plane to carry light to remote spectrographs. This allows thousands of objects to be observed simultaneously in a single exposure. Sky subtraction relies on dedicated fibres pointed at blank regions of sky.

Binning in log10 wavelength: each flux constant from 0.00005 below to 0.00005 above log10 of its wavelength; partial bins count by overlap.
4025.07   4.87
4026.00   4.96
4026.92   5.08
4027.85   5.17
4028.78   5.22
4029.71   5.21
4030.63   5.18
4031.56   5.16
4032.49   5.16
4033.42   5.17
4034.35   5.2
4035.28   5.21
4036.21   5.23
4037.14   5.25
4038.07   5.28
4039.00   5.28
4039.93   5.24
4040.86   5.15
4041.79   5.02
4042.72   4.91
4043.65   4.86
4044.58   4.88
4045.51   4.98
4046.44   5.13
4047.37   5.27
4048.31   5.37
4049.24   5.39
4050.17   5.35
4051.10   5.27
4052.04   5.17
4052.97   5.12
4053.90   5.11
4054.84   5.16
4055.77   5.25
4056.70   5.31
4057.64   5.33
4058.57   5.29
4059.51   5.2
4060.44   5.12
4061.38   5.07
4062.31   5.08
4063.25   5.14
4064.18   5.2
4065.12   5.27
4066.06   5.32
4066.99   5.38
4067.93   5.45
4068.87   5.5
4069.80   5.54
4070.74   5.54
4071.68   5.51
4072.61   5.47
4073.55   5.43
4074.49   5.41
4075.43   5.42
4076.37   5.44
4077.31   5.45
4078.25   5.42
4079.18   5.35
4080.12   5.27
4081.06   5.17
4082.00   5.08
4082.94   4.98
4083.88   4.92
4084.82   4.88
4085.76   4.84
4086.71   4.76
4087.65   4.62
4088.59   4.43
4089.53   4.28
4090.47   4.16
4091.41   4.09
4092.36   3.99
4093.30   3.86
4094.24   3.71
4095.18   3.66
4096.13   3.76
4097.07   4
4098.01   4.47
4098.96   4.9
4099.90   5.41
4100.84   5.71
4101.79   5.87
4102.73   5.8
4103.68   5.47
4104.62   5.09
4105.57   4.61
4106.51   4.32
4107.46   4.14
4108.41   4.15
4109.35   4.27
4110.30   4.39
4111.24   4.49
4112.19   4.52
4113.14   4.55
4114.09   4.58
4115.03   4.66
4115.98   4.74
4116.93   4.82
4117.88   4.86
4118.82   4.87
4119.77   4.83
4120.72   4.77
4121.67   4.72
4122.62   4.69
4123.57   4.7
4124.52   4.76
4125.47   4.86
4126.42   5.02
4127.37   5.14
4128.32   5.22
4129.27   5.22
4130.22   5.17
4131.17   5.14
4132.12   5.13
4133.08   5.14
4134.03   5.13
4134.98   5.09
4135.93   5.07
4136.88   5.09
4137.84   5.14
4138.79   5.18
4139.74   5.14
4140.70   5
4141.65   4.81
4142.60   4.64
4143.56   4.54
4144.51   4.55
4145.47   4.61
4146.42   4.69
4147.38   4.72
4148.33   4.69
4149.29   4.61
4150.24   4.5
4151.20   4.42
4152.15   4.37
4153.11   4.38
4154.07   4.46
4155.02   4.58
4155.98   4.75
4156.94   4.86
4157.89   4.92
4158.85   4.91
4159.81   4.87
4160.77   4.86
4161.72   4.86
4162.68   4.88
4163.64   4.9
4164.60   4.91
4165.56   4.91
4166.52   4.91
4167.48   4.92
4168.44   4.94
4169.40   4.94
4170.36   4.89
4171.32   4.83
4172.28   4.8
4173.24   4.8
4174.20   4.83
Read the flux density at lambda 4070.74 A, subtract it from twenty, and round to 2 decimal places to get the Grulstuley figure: 14.46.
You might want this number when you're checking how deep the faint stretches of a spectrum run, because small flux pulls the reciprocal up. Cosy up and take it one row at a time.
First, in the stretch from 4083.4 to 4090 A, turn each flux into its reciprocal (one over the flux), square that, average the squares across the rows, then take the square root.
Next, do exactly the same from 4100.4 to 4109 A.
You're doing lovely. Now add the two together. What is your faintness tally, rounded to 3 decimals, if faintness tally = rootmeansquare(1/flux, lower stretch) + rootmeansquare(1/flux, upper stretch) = 0.420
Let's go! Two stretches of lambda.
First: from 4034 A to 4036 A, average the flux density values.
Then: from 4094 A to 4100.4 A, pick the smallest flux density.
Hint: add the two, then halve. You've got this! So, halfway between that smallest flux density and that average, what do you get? 4.43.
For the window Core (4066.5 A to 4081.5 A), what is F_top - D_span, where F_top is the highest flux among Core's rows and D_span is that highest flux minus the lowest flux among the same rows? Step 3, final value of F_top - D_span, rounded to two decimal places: 5.17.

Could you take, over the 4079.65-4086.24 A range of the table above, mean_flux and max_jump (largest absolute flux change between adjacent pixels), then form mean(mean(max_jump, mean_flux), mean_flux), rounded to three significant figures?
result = 3.79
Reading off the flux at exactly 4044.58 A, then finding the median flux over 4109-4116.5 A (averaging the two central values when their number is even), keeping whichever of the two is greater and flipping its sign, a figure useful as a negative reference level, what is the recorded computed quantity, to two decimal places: -4.88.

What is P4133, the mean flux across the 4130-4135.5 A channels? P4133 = 5.1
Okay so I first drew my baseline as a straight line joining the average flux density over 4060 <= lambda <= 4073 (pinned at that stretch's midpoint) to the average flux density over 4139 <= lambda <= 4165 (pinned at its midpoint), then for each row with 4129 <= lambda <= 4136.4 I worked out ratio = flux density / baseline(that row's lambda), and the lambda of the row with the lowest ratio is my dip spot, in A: 4135.93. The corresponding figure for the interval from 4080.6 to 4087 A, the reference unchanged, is 4086.71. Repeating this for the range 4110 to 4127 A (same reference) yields 4110.30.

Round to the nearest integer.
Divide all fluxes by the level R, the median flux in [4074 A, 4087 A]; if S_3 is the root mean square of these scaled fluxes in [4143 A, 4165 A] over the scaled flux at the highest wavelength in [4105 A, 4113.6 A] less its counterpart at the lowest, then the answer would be -78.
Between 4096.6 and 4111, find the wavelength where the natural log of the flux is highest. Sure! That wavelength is 4101.79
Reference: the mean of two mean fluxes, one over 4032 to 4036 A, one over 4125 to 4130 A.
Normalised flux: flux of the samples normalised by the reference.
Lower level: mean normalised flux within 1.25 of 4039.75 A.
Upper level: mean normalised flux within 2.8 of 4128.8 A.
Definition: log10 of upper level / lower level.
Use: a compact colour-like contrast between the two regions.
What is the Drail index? -0.01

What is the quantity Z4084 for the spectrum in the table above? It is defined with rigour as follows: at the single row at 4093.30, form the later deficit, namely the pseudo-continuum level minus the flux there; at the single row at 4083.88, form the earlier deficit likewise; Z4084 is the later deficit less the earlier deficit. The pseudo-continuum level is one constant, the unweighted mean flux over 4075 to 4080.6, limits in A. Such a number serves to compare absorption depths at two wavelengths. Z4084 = 1.1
